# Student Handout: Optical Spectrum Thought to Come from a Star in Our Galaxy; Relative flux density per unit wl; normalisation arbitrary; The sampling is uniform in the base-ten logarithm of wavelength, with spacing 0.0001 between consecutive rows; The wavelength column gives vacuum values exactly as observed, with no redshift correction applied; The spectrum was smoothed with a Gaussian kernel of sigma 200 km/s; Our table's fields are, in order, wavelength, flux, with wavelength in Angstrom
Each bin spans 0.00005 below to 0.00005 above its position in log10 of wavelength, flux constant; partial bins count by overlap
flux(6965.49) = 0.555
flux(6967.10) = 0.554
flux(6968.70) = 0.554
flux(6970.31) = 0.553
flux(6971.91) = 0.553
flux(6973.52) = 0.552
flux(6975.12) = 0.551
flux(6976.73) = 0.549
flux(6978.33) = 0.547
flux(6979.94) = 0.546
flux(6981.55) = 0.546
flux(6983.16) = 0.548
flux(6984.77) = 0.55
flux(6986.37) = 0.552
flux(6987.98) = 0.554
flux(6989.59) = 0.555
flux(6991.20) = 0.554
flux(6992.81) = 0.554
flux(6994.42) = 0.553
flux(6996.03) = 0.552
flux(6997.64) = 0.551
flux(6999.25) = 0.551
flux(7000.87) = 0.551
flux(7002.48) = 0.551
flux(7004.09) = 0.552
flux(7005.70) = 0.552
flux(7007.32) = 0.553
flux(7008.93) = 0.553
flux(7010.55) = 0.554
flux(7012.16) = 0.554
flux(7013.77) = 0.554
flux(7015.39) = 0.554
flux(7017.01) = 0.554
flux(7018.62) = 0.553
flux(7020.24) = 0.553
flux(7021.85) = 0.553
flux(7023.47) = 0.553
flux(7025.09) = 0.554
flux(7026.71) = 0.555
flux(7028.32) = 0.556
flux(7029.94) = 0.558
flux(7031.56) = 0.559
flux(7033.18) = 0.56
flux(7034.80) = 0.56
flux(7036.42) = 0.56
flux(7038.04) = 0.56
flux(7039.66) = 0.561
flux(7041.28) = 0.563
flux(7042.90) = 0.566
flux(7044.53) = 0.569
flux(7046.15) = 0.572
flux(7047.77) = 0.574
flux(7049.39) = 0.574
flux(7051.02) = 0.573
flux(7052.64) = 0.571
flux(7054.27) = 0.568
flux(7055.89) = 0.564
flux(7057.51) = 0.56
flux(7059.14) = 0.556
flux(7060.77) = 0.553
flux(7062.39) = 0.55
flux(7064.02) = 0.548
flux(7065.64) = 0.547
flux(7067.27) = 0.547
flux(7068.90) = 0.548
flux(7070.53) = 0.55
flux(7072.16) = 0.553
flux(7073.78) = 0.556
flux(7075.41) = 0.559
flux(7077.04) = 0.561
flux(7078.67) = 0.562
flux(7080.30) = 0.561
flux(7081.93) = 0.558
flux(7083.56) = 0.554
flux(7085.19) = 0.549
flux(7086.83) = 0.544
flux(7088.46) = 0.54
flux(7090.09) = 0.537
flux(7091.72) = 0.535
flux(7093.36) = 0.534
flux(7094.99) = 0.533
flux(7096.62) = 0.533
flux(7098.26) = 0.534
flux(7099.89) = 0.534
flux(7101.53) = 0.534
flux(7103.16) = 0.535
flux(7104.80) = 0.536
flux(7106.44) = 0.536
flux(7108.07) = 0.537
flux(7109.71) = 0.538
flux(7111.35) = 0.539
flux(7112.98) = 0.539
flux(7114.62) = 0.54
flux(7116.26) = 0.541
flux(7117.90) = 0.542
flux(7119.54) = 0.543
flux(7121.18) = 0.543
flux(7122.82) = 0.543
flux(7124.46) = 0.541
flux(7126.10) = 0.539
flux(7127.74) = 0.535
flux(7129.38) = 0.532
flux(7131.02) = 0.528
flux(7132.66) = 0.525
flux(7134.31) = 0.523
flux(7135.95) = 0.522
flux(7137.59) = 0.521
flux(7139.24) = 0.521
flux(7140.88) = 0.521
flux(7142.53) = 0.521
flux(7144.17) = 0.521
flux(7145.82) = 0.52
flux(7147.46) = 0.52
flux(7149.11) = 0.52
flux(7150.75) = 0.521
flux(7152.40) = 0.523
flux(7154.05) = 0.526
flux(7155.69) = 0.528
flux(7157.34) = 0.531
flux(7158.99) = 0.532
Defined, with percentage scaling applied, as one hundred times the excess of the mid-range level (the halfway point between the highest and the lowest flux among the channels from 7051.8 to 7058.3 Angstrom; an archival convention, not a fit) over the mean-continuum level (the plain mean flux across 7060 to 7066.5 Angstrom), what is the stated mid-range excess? 1.6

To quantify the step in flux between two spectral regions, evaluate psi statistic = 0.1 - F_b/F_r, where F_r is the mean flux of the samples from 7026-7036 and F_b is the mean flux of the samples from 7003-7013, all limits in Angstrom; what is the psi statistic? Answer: -0.891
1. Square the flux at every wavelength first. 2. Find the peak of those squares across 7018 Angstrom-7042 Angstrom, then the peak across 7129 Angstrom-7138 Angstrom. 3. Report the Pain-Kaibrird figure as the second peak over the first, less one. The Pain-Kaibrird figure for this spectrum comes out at -0.107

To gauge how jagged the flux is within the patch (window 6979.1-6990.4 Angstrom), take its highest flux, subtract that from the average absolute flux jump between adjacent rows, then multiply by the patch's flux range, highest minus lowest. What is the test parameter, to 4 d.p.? -0.0050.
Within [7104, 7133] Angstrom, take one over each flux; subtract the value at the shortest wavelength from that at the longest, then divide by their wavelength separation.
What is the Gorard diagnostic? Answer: 0.0014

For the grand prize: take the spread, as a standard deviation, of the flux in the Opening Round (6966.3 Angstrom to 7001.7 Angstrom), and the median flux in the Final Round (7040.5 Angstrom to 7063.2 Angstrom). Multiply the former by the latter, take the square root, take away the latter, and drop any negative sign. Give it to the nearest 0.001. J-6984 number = 0.528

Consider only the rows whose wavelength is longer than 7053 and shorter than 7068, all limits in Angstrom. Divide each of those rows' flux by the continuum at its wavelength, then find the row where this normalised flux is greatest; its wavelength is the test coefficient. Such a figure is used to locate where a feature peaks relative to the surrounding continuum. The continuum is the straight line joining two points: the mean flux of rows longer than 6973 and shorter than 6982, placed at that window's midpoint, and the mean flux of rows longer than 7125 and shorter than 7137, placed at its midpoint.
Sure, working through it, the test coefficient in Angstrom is 7054.27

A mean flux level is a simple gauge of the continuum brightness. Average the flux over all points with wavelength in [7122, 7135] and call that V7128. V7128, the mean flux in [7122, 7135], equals 0.533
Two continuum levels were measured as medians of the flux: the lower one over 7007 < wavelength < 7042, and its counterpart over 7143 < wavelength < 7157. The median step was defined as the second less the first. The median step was -0.033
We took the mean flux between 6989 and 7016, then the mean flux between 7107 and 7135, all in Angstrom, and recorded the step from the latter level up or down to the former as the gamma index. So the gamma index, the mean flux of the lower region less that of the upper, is 0.016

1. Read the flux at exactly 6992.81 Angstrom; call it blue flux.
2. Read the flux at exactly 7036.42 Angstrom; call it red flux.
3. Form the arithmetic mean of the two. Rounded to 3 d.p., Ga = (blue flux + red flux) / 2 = 0.557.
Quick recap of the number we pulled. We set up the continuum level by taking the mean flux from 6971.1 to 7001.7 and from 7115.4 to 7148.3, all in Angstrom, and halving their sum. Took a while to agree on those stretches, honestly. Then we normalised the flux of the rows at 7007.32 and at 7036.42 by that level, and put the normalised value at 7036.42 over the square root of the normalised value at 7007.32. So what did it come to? 1.024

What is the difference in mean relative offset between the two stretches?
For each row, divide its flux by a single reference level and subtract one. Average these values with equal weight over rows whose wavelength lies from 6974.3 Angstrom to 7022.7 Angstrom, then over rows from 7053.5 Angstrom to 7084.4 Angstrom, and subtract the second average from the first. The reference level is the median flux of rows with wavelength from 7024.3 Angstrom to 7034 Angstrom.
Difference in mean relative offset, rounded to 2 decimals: -0.01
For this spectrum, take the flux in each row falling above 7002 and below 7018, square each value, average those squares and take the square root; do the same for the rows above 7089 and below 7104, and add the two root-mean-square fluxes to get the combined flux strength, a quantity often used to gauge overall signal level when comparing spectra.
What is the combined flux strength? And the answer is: 1.087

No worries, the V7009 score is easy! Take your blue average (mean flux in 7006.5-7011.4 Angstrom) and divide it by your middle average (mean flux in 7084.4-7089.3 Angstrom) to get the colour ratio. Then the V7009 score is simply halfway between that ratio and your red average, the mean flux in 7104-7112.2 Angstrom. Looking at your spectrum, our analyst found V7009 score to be 0.777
